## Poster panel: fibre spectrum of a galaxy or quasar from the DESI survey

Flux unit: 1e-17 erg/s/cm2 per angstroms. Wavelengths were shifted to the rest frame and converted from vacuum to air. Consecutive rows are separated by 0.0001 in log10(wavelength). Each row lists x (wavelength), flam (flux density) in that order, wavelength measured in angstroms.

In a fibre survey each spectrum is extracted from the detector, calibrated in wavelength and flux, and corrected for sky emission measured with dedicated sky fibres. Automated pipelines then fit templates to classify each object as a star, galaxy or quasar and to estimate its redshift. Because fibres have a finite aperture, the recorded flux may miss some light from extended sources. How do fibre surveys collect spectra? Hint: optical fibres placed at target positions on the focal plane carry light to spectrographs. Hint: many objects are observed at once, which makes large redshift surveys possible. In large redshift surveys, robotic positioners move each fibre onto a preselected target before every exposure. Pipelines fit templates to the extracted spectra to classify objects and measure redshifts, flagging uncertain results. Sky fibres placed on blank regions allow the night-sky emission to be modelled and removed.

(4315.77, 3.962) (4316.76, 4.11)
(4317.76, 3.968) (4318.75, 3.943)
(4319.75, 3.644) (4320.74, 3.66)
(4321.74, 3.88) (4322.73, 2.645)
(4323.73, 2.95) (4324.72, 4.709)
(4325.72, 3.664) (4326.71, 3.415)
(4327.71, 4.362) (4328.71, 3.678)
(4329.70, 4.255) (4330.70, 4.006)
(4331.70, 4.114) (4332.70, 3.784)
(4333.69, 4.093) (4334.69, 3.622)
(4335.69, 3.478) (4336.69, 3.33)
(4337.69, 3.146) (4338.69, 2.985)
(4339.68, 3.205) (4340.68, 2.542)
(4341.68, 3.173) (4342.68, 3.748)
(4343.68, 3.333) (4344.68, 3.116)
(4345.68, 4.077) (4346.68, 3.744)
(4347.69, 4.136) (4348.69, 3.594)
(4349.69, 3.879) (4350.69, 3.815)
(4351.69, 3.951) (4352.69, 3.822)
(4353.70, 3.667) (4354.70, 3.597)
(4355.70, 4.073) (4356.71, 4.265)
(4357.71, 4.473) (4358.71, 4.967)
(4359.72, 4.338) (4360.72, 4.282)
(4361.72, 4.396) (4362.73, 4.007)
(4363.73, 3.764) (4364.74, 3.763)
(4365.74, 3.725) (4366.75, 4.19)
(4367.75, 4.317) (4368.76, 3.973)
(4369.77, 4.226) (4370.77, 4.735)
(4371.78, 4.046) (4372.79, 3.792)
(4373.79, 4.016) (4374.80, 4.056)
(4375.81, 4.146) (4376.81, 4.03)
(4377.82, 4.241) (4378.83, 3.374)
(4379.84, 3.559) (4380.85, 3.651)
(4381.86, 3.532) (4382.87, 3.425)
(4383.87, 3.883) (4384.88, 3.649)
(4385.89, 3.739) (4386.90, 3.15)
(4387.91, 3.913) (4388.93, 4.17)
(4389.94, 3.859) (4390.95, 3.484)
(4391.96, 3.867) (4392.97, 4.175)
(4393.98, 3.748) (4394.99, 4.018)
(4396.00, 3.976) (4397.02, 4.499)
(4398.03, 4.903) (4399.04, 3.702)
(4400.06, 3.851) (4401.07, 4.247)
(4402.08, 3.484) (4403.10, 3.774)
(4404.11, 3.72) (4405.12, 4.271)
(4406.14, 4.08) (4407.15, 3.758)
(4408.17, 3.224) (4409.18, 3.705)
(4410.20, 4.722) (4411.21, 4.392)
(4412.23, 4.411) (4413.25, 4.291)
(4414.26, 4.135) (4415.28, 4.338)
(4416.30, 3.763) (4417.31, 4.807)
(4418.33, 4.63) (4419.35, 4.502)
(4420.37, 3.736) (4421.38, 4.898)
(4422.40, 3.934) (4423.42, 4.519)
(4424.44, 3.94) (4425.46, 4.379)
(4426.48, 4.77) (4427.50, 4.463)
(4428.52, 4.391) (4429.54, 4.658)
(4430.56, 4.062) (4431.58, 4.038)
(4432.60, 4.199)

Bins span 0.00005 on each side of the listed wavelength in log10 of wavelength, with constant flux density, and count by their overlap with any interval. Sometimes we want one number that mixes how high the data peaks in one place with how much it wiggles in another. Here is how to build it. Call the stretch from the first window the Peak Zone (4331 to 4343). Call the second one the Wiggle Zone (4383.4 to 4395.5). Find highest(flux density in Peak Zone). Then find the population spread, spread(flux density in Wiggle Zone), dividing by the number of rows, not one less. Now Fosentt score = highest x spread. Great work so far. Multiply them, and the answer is 1.1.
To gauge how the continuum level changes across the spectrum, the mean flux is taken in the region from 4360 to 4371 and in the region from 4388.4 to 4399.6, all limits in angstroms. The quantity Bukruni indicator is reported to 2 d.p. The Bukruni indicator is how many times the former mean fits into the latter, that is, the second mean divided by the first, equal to 0.98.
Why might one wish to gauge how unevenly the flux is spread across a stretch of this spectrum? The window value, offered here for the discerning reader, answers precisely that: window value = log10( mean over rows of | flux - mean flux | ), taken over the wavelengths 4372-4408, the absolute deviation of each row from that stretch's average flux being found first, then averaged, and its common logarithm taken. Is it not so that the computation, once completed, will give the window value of -0.58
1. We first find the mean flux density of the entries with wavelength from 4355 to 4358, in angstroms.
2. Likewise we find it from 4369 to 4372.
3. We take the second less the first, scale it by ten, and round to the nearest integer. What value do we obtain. 1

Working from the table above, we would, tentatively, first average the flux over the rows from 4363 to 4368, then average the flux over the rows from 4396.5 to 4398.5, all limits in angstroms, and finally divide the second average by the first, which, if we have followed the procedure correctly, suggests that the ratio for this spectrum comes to 1.19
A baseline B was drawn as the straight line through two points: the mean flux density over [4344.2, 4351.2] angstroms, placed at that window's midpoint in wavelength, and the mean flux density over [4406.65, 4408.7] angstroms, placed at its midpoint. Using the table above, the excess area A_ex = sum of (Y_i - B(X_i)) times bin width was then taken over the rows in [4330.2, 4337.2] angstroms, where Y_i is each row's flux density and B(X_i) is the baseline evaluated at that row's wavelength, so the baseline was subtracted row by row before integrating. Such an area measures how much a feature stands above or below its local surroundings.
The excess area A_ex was 0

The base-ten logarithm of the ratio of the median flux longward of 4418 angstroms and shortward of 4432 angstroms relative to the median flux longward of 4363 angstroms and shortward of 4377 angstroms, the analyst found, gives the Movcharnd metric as 0.040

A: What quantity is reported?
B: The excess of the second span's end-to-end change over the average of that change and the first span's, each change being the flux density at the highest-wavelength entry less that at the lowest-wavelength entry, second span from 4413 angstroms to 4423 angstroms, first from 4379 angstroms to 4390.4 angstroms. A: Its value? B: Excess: -0.3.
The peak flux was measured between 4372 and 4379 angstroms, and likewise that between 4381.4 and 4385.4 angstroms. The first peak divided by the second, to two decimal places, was 1.09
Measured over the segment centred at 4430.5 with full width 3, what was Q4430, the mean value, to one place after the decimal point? 4.3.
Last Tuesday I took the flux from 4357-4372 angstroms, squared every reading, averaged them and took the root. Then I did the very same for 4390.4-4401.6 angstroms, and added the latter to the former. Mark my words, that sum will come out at 8.3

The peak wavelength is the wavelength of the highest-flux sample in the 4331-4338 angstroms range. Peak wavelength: 4331.70 angstroms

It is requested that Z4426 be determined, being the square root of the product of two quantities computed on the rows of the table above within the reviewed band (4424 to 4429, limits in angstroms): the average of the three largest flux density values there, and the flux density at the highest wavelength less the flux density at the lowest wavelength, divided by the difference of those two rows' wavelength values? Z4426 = 0.7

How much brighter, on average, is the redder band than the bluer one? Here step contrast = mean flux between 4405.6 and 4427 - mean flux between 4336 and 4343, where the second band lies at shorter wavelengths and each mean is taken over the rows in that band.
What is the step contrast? 1.1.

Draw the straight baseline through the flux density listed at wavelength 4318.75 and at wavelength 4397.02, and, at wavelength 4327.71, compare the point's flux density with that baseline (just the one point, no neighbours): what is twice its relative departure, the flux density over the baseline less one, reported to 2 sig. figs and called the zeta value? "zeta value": 0.18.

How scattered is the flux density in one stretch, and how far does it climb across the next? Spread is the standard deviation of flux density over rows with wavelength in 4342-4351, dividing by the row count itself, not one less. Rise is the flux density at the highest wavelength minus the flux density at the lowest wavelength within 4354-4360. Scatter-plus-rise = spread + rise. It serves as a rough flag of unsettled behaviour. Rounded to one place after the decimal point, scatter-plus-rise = 1.1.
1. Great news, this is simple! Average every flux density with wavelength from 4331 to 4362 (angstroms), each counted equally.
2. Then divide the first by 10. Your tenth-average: 0.38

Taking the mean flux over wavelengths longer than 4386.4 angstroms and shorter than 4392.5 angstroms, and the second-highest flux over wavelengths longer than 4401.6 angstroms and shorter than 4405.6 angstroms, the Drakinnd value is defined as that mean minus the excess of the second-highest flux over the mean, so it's 3.7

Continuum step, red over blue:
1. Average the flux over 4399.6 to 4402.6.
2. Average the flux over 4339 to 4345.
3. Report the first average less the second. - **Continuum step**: 0.67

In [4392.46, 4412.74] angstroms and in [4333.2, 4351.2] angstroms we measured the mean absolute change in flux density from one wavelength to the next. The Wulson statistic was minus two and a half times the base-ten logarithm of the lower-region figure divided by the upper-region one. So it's 0.116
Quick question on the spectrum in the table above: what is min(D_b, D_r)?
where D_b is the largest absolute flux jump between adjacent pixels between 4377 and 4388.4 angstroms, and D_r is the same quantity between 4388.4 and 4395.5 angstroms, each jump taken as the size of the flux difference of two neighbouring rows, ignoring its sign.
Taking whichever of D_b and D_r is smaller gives 0.43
